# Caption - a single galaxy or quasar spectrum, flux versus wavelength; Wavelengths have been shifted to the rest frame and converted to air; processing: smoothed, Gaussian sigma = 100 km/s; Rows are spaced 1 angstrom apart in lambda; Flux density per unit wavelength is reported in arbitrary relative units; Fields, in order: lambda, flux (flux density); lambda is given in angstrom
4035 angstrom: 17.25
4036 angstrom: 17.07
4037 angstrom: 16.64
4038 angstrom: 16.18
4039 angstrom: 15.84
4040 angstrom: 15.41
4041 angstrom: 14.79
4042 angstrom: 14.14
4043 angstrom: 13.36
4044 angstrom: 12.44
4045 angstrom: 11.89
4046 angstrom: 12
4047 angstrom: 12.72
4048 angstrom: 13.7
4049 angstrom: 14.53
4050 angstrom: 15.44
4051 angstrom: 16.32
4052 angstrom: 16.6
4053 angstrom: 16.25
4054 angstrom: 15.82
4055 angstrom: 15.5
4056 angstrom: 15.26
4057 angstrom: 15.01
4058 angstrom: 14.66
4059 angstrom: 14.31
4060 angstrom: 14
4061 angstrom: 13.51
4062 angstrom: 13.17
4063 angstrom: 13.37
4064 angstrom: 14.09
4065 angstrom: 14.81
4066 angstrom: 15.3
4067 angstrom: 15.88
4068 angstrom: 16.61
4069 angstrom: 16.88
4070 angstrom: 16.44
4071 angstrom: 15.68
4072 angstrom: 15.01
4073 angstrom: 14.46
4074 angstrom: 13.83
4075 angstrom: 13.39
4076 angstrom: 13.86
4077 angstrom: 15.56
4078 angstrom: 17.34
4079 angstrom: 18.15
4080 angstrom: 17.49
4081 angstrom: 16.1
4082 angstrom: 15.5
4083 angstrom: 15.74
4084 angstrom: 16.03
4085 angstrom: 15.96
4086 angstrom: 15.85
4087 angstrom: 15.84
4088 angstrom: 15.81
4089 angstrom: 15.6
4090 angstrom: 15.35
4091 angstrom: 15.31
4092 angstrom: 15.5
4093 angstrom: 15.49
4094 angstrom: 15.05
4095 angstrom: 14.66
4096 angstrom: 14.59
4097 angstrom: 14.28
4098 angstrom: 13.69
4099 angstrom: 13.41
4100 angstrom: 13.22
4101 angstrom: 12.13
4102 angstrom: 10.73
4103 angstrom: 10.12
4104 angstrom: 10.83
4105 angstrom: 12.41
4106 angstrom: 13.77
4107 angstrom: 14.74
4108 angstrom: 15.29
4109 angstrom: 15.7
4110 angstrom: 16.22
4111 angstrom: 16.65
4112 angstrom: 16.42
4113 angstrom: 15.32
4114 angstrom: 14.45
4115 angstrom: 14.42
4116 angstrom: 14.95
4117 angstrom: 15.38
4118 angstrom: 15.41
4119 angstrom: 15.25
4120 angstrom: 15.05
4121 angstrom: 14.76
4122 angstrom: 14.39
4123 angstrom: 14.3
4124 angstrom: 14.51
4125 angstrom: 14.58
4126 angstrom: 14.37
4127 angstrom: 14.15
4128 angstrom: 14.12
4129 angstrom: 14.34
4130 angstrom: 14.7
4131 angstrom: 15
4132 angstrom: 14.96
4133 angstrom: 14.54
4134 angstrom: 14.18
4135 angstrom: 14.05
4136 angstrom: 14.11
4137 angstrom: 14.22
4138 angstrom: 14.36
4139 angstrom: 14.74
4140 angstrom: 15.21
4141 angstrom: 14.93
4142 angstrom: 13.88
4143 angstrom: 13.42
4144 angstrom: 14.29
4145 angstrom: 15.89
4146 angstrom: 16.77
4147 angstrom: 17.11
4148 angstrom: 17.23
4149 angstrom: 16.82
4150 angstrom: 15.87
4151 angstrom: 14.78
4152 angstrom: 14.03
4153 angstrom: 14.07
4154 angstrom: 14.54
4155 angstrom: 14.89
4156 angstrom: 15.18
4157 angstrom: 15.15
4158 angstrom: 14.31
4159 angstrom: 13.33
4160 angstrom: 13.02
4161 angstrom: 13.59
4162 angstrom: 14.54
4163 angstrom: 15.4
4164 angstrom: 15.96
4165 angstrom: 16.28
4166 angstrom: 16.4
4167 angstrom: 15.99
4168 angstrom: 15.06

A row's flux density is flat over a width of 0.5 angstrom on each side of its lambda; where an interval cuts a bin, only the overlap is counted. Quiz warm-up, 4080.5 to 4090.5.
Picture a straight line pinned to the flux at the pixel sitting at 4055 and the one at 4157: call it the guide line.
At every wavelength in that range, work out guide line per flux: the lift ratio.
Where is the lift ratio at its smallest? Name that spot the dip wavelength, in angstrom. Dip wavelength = 4081 angstrom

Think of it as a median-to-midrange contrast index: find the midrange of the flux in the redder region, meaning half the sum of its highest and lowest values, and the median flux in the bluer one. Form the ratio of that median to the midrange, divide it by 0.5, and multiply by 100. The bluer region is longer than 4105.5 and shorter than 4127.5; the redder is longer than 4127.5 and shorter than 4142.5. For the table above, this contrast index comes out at 204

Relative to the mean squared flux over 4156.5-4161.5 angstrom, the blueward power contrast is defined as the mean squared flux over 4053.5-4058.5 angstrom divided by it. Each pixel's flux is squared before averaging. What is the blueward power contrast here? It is 1.20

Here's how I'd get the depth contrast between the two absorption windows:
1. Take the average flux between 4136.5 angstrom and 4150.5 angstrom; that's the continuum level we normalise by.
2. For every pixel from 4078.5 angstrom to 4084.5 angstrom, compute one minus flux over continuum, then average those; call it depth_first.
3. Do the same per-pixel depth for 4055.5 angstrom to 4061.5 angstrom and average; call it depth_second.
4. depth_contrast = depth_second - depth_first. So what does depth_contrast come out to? 0.13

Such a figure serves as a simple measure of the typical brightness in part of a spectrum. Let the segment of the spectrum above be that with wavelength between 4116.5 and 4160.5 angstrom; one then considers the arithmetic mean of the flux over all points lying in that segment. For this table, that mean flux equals 14.8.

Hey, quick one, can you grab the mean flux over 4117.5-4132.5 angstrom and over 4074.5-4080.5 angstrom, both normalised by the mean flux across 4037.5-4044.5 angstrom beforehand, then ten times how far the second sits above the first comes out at 0.89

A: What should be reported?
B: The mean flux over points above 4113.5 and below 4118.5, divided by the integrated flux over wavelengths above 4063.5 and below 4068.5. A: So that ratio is 0.195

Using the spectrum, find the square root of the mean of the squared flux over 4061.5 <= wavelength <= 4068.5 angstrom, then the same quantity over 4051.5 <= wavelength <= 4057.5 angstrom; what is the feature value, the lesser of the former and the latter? 14.8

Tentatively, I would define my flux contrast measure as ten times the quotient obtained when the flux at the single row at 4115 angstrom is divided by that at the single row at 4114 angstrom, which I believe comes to 10.0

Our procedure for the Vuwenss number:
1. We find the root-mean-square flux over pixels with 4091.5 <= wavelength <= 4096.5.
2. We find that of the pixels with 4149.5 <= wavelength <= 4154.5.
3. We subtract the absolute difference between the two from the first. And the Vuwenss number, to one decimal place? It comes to 14.7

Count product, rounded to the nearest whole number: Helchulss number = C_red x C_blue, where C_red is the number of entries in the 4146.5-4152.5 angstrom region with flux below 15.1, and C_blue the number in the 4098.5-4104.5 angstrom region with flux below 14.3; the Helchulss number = 12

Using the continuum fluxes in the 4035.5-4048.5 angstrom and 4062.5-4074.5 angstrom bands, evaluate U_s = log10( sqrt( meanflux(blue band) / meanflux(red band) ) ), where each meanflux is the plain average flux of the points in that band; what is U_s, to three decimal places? -0.013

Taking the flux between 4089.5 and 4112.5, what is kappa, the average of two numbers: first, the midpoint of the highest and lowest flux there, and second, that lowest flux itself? 11.8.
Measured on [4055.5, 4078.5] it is 14.2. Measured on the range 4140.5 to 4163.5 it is 14.1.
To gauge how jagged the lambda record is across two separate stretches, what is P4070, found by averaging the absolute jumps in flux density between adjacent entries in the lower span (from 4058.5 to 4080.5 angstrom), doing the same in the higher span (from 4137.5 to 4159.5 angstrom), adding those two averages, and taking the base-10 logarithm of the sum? 0.10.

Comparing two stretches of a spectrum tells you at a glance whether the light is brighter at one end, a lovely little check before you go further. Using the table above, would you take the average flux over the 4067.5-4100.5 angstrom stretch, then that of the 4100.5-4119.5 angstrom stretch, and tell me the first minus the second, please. 1.2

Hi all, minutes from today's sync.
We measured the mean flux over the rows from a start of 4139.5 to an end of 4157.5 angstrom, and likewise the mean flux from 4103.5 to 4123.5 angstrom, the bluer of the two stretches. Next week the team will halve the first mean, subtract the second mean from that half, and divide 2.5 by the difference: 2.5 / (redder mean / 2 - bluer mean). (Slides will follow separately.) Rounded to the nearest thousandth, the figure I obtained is -0.349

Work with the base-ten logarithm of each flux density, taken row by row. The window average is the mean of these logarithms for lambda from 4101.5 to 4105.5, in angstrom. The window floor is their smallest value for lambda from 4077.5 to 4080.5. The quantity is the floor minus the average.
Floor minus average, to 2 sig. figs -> 0.20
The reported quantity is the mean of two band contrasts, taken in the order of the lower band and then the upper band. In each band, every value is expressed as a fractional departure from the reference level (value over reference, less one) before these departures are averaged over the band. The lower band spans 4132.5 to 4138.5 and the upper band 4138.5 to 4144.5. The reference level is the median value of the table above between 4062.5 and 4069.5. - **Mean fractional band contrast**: -0.064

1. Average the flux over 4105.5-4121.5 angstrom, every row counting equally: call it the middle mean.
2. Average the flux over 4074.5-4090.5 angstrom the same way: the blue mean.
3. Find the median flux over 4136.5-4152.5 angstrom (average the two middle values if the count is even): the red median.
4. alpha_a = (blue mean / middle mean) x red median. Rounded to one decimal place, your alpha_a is 15.5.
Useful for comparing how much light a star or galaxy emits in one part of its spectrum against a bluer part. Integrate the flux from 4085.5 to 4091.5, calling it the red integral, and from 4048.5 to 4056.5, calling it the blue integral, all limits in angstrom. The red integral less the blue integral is -32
